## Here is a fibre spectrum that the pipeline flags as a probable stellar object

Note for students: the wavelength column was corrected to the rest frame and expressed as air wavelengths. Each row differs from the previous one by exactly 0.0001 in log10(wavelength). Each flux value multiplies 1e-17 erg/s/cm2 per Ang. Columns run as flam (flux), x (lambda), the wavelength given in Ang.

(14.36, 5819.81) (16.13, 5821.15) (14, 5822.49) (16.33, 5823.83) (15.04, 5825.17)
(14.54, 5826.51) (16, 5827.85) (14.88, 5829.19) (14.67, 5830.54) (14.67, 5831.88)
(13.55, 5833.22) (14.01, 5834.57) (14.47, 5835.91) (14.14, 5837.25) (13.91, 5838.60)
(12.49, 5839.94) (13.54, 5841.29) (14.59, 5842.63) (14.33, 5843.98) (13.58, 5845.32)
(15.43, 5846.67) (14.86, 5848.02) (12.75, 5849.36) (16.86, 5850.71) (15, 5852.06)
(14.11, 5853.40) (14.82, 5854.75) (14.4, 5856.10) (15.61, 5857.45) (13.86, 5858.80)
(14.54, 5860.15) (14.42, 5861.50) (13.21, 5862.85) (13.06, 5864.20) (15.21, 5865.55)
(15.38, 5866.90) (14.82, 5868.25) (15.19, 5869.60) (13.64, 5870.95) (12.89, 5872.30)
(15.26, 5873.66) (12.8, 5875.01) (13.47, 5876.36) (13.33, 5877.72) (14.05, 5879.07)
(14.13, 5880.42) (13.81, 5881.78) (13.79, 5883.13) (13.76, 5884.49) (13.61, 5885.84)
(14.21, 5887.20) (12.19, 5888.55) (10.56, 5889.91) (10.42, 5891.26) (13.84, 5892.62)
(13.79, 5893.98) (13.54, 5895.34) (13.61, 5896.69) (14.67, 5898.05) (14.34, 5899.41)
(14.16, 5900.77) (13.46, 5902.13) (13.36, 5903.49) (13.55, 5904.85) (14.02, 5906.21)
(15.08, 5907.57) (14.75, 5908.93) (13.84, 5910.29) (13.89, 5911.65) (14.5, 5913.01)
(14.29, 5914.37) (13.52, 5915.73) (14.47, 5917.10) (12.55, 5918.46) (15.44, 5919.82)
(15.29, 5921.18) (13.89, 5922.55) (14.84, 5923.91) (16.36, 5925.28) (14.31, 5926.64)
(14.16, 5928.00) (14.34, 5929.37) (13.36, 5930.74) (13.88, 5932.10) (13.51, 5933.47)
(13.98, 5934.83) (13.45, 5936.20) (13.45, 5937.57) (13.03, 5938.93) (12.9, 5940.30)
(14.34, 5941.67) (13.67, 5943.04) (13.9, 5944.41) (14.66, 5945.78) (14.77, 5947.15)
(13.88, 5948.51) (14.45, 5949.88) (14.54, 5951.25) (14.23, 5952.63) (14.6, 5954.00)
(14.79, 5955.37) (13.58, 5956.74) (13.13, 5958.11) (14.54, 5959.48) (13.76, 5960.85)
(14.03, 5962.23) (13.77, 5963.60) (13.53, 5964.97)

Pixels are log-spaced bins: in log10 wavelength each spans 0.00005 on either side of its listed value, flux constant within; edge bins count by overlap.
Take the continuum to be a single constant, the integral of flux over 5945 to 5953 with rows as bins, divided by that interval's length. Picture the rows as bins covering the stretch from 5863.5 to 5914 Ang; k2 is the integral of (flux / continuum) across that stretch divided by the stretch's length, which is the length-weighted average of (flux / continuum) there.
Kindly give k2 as 0.96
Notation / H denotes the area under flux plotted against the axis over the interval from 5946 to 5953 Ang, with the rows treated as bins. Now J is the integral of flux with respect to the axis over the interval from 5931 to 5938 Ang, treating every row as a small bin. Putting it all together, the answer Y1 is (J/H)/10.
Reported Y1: 0.095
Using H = 101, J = 96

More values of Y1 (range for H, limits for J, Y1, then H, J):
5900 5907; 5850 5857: 0.110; 96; 105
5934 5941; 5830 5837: 0.107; 94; 100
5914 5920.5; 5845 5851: 0.096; 91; 88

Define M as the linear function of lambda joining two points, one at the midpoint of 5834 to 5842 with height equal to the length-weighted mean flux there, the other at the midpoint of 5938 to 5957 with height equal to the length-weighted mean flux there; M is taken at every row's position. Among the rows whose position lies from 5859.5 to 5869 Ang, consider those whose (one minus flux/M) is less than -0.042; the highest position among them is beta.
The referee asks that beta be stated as 5868.25 Ang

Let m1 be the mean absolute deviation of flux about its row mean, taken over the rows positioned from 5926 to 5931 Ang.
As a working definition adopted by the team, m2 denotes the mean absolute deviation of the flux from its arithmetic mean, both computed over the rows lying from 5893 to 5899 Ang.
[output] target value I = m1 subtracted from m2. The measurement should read 0.04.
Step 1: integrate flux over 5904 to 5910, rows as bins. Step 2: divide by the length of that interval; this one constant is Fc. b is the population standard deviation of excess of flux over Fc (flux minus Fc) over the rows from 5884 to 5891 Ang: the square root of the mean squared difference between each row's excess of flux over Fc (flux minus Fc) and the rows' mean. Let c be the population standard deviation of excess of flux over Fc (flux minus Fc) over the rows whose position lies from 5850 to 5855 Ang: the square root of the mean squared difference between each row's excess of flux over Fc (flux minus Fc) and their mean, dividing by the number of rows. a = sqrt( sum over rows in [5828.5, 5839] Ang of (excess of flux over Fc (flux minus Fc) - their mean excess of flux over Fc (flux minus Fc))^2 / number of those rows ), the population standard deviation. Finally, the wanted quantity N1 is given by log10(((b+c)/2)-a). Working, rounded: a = 0.43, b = 1.34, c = 1.02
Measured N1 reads -0.1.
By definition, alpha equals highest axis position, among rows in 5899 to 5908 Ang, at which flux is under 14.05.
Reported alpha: 5906.21 Ang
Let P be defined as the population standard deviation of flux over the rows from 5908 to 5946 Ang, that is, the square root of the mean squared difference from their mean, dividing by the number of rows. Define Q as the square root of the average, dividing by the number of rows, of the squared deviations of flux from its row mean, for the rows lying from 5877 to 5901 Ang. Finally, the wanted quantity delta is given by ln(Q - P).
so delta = -1.0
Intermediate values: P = 0.79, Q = 1.15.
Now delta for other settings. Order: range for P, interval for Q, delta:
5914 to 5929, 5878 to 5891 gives -1.8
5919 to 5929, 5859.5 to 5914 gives -1.4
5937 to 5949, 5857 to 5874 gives -1.2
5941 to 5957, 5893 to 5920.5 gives -1.4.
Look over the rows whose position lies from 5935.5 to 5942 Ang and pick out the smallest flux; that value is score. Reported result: 12.9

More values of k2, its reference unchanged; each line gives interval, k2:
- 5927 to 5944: 0.95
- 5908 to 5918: 0.98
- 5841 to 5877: 1.00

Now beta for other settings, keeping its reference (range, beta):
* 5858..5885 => 5873.66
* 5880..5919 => 5908.93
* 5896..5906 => 5898.05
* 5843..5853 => 5852.06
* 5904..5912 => 5908.93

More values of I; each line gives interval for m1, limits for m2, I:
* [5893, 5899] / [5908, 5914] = 0.00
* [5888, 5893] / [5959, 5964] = -1.00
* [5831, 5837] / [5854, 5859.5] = 0.15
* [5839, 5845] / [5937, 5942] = -0.26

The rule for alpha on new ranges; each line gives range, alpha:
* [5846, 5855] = 5849.36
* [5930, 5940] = 5938.93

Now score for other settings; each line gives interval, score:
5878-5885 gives 13.76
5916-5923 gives 12.55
